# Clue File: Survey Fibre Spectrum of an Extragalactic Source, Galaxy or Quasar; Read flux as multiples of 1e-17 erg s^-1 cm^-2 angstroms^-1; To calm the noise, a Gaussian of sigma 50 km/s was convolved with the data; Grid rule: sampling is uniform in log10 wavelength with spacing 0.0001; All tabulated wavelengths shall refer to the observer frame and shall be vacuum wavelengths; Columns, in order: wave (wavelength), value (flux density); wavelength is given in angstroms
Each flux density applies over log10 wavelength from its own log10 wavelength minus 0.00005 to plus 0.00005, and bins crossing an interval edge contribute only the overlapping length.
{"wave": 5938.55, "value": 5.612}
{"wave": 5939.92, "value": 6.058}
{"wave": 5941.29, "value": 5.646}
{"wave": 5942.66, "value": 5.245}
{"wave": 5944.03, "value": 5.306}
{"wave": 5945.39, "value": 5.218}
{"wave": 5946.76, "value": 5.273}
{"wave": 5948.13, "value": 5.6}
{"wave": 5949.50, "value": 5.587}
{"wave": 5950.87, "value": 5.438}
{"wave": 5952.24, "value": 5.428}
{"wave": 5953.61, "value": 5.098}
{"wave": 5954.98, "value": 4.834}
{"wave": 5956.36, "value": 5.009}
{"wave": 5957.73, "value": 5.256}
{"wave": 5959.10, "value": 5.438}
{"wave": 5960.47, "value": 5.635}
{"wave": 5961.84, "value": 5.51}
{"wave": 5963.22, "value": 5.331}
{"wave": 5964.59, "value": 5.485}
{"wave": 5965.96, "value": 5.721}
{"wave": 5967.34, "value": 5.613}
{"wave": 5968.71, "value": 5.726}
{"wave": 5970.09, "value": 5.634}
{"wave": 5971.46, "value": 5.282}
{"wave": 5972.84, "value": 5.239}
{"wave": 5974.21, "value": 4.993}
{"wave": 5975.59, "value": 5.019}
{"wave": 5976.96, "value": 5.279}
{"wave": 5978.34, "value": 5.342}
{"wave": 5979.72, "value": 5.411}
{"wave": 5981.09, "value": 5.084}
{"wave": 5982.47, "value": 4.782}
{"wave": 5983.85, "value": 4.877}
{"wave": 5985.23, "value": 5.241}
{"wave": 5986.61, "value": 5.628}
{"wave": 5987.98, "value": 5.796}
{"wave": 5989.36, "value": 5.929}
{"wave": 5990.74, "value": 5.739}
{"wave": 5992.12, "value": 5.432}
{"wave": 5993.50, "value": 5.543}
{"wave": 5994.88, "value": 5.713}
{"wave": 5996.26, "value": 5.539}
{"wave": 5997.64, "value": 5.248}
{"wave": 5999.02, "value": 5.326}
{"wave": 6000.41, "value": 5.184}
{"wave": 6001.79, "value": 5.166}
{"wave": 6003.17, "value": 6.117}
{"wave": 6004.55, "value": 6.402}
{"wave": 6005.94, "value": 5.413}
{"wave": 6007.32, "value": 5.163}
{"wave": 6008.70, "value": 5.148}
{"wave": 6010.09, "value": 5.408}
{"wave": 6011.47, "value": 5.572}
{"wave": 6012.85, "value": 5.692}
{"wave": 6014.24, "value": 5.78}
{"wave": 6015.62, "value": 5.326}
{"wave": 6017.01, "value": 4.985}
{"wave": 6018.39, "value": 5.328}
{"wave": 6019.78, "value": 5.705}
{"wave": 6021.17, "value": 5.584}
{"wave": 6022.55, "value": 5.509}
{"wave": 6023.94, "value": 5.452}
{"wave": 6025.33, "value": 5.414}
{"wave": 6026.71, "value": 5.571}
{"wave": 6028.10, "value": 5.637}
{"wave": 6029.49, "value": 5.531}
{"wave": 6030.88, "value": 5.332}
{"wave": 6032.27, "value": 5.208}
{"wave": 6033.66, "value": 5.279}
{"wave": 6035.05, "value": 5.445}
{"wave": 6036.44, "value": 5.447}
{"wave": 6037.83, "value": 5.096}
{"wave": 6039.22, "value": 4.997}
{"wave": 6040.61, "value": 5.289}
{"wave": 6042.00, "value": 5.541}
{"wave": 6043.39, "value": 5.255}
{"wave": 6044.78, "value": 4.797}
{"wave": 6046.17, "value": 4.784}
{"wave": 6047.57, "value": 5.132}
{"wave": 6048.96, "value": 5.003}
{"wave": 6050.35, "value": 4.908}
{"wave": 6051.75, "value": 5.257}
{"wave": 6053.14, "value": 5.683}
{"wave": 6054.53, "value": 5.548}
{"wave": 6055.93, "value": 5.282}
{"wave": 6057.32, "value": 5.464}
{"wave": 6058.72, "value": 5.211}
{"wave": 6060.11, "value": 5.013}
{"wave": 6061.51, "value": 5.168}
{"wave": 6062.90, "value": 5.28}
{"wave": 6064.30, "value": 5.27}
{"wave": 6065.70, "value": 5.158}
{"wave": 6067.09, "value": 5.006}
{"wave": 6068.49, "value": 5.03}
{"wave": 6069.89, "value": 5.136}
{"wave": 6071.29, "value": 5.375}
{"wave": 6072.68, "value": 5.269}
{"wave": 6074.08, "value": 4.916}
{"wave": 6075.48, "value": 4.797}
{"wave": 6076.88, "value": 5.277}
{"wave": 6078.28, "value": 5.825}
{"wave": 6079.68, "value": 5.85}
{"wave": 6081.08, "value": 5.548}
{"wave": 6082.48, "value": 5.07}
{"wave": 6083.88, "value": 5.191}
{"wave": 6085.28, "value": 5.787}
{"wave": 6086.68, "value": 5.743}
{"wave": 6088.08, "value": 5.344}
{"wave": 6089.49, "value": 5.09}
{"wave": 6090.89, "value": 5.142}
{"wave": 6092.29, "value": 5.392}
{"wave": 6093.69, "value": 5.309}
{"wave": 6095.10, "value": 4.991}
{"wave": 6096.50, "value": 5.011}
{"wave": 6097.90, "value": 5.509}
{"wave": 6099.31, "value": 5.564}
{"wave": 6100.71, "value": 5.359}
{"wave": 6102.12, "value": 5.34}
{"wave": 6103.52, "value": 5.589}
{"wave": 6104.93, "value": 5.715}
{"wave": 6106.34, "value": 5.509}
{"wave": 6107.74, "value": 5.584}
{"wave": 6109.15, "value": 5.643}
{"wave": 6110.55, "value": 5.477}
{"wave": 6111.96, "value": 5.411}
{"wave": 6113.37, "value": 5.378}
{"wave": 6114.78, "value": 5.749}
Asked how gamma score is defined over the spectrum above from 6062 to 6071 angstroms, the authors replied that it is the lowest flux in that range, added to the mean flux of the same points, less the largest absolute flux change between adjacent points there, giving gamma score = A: 10.0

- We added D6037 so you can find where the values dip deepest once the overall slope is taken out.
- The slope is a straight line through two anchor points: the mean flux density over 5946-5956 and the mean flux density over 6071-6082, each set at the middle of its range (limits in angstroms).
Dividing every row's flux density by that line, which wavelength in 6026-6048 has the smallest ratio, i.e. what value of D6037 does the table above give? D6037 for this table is 6046.17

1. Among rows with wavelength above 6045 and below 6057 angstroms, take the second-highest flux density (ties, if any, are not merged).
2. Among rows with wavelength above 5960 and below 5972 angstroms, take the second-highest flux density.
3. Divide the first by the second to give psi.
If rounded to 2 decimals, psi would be 0.97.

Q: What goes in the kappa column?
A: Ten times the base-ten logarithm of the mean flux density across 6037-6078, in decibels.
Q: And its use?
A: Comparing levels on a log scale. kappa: 7.14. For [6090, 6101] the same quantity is 7.23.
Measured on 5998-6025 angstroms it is 7.39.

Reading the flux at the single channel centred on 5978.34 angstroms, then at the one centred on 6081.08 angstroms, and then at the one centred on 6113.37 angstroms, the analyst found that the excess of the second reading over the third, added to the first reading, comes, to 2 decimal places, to 5.51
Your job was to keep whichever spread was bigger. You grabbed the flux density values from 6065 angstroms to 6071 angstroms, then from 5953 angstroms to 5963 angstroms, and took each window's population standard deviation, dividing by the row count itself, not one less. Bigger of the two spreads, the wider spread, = 0.269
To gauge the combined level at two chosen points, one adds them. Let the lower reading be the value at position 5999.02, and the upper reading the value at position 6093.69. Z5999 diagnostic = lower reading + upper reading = 10.6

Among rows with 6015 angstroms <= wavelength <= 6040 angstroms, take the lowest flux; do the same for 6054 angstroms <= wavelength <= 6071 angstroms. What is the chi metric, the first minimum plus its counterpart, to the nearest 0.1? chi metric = 10.0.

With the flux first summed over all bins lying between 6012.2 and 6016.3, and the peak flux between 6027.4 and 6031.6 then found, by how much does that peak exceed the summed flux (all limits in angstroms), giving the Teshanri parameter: -11.2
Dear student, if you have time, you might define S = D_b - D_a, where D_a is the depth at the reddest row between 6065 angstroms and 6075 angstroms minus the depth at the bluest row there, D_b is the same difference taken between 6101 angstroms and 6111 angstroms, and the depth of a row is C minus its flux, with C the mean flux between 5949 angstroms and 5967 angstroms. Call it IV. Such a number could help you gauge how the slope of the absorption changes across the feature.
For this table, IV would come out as -0.4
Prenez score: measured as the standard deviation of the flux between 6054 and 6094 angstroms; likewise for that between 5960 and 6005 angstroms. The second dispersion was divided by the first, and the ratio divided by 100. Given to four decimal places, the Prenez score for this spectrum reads 0.0129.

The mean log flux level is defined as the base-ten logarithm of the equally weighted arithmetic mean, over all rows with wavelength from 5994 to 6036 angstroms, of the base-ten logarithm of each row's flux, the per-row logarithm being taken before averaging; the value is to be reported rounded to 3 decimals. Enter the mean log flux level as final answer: -0.132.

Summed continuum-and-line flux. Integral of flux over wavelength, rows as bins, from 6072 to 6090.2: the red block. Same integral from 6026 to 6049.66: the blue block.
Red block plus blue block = 222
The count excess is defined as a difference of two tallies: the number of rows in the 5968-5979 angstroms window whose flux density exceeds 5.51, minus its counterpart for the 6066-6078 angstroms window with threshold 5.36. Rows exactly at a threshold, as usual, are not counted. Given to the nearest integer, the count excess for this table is 1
